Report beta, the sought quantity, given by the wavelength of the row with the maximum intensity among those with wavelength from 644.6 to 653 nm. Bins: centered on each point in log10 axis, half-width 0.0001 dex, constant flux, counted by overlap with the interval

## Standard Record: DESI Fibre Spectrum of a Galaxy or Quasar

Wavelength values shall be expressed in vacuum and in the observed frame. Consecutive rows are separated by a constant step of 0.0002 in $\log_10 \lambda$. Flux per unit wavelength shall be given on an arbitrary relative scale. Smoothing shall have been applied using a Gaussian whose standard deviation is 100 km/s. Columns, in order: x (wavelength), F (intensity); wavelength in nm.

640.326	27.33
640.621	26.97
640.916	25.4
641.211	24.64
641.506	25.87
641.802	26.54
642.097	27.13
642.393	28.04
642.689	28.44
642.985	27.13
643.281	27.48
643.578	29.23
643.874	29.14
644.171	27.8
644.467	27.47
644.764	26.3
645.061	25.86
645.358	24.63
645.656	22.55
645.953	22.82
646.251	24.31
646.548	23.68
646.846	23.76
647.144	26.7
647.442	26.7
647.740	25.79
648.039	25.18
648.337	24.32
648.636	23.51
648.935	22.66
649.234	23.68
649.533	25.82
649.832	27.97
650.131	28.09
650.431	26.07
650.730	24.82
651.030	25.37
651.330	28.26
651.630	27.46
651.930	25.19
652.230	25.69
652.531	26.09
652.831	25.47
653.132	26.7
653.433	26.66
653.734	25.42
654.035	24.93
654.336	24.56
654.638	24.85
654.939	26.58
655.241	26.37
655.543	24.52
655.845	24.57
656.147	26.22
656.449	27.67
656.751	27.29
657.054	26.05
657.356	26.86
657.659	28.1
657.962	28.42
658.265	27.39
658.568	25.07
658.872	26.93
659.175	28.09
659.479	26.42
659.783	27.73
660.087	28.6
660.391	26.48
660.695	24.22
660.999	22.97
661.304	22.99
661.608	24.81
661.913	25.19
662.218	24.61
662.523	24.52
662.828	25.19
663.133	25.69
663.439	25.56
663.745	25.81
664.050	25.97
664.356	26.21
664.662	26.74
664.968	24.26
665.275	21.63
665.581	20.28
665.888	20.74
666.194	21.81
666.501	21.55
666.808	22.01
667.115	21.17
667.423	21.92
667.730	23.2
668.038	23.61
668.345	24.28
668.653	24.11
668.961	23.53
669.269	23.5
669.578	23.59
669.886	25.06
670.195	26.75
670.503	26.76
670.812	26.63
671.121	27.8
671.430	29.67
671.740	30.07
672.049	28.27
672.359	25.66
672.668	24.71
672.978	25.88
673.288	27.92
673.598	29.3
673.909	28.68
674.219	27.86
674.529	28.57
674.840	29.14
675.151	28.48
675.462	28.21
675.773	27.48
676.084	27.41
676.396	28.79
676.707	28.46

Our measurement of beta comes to 651.330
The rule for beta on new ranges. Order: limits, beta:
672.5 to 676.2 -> 673.598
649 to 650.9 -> 650.131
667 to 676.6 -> 671.740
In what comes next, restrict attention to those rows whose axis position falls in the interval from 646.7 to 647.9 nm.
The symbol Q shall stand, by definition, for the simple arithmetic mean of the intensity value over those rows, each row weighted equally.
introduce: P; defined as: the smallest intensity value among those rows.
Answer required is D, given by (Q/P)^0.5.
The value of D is 1.04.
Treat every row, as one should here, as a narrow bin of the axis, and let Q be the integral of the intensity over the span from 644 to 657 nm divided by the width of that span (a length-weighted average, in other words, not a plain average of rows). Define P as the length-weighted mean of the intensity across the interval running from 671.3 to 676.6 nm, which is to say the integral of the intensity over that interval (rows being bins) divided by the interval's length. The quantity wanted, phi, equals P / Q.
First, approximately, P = 28.0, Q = 25.6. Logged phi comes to 1.09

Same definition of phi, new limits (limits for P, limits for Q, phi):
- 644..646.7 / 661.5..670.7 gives 1.04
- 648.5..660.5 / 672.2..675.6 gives 0.95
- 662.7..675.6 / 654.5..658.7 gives 0.96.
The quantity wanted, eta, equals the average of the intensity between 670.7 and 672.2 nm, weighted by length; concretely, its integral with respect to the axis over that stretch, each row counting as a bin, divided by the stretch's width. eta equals 28.5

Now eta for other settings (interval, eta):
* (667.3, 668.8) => 23.5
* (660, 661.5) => 24.9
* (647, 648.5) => 25.7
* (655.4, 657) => 26.1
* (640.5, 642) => 25.9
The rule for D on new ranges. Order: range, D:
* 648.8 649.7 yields 1.03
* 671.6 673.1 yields 1.04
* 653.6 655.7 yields 1.02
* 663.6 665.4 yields 1.08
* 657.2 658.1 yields 1.02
